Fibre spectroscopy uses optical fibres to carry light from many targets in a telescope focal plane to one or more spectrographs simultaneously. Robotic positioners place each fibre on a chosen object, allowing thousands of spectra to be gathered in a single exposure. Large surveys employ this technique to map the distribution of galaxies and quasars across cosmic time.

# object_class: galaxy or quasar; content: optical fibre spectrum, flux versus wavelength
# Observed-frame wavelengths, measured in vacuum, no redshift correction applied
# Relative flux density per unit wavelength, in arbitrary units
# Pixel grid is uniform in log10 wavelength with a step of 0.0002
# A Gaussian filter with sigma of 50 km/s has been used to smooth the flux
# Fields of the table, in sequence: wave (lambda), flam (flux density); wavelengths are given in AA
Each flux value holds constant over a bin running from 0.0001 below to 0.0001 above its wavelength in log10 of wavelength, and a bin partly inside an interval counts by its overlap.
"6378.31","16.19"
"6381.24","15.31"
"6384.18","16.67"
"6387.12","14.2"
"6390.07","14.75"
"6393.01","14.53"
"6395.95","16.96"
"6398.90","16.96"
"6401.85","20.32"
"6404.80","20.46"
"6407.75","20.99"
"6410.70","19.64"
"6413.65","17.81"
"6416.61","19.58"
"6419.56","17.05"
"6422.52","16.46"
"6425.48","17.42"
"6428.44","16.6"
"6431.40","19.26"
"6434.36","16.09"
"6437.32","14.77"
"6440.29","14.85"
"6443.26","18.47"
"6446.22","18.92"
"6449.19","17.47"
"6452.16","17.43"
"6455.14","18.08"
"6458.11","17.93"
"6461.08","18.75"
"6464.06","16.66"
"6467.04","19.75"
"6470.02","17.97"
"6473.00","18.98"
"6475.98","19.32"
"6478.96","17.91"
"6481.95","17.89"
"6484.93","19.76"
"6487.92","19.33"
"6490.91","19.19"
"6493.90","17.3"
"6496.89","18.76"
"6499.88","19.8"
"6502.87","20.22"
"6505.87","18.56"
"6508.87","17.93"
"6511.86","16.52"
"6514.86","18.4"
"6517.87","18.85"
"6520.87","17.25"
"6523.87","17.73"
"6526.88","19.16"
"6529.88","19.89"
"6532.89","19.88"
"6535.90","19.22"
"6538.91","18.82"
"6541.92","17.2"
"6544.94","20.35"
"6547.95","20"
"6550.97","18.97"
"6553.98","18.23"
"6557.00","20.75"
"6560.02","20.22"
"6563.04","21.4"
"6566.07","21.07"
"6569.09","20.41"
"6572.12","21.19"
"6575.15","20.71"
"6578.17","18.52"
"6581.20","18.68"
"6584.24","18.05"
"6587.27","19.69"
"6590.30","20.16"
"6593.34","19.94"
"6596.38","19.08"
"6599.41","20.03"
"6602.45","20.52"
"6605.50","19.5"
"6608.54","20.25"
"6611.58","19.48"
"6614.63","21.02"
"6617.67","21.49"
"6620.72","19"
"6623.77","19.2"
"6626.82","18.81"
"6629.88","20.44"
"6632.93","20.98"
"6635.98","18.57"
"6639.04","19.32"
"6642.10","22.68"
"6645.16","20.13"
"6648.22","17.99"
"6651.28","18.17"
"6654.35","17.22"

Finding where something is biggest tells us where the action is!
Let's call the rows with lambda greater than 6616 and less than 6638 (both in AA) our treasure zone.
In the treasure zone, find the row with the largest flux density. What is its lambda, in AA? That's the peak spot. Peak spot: 6617.67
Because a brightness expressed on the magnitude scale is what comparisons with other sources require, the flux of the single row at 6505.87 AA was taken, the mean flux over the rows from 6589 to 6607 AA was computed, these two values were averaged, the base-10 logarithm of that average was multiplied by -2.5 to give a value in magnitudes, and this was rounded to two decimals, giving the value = -3.21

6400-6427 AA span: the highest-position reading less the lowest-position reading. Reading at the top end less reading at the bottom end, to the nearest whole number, -3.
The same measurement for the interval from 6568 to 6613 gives -1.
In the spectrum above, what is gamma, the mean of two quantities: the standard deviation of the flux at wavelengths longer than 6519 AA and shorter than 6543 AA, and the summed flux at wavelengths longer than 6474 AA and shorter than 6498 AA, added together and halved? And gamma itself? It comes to 75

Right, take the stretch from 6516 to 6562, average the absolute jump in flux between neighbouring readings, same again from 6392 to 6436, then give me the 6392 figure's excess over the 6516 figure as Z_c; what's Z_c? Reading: 0.49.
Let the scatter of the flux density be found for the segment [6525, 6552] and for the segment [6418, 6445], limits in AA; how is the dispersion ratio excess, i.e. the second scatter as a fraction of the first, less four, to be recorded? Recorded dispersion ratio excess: -2.41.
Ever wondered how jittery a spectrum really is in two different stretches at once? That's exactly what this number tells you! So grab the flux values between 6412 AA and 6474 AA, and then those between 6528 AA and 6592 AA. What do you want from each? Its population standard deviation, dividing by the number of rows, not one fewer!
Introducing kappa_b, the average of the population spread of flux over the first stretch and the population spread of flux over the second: 1.23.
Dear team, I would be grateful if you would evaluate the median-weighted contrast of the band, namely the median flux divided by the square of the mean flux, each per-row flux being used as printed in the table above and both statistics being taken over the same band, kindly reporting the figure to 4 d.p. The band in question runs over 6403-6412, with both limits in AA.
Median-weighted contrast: 0.0493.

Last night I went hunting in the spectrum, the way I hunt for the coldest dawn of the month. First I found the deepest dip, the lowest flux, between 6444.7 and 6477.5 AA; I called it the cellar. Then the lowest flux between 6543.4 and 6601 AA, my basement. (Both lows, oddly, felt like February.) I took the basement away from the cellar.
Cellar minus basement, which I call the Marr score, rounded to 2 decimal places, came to -1.39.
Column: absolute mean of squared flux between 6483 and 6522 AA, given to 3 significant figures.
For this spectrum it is 347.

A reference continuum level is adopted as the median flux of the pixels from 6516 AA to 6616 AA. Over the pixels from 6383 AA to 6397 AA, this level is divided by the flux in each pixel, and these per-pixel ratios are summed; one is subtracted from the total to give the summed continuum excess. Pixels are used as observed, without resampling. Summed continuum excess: 5.48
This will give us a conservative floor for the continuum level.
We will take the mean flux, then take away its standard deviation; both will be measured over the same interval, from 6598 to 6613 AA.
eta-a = 19.5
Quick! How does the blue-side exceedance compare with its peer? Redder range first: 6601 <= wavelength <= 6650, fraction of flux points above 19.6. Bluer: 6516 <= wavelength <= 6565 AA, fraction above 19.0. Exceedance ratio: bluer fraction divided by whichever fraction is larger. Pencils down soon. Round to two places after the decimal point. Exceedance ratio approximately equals 1.00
